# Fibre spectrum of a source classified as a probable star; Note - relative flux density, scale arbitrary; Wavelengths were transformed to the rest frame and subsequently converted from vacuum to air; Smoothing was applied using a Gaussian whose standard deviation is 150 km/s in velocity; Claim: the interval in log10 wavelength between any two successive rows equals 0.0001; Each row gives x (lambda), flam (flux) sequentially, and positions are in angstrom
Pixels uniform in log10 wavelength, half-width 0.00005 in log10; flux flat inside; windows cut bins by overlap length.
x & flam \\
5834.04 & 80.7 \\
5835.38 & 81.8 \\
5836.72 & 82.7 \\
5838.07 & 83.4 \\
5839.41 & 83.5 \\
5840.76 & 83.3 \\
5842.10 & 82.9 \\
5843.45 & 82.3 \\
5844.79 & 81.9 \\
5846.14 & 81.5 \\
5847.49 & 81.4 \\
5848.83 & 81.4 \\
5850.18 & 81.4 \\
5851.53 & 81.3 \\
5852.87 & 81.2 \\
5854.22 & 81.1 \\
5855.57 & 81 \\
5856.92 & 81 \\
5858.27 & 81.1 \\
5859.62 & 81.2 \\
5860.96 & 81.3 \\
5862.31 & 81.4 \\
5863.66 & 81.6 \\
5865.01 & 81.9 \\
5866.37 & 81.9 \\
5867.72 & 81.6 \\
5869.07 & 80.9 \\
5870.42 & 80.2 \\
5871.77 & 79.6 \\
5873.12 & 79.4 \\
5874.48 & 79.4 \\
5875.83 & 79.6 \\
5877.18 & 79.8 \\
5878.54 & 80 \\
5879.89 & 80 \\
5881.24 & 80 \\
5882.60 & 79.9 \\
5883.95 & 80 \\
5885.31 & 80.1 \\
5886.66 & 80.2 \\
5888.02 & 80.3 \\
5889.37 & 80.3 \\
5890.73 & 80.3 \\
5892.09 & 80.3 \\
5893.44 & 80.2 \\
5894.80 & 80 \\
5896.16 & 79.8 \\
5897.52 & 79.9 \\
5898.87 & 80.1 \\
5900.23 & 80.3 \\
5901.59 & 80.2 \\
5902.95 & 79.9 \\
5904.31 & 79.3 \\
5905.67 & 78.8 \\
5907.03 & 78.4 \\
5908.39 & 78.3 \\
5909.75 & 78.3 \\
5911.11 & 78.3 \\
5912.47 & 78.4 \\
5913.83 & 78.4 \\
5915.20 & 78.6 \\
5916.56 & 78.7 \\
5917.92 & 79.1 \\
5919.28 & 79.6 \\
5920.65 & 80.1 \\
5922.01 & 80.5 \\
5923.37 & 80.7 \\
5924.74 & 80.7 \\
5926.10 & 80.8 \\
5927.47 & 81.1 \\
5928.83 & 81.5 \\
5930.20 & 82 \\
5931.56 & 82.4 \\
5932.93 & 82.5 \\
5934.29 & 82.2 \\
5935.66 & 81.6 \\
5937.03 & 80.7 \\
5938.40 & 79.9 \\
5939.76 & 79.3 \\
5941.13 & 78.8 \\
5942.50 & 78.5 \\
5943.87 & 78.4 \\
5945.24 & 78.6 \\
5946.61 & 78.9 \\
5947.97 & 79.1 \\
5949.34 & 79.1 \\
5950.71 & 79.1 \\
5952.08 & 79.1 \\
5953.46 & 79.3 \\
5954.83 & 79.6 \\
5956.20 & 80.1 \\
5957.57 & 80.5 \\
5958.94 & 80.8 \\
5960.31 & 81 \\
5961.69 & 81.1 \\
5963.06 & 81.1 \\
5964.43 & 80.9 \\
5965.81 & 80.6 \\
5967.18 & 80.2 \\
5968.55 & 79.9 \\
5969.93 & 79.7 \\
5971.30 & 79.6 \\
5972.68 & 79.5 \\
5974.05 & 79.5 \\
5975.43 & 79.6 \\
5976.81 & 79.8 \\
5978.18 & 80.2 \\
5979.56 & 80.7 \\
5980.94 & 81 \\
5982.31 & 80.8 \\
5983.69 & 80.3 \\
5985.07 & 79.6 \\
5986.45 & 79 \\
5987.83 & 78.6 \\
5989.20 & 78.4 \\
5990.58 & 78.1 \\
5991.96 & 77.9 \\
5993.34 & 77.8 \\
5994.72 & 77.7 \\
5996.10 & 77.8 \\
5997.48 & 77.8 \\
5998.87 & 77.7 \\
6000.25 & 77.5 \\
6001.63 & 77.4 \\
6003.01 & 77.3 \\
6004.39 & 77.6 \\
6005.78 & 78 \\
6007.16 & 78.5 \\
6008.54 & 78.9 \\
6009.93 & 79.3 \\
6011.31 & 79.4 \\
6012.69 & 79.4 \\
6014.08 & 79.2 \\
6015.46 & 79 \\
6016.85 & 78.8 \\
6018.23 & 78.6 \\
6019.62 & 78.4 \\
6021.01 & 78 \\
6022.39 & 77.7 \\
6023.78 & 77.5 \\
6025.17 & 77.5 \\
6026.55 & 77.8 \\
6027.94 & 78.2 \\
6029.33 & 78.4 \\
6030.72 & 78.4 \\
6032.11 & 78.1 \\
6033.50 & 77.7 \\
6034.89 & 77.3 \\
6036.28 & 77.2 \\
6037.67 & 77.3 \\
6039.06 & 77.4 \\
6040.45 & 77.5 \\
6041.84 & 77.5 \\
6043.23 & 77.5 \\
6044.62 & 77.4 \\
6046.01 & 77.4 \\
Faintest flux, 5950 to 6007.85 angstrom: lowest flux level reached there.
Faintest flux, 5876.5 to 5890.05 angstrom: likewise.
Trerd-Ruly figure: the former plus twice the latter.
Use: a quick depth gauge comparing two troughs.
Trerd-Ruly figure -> 236.9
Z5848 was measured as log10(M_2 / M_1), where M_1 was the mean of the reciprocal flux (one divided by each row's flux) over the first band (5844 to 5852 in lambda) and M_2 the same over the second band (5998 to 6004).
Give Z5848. 0.022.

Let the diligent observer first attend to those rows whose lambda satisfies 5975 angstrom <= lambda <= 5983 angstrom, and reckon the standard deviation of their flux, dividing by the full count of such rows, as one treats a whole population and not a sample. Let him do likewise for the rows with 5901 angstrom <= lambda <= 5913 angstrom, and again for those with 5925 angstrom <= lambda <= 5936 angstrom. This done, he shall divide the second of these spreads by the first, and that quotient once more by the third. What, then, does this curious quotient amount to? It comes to 2.3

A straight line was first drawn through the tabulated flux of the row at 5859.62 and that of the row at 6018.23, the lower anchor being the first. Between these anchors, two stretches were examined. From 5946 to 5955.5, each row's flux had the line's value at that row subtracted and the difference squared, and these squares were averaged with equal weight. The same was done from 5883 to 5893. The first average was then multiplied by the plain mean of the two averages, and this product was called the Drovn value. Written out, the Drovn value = 0.11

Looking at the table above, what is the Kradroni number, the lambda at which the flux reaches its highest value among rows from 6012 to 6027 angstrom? 6012.69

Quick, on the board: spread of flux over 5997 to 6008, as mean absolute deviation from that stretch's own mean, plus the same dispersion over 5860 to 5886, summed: 1.06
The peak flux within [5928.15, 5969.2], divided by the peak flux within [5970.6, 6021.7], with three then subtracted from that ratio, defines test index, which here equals -1.98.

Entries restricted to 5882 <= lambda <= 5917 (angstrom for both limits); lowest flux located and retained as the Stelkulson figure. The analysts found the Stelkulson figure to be 78.3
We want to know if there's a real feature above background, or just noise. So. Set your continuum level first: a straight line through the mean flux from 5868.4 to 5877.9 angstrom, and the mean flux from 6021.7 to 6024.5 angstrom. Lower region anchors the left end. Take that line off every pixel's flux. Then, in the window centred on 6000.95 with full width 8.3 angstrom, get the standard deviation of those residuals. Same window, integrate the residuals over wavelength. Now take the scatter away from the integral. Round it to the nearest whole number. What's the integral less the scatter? -3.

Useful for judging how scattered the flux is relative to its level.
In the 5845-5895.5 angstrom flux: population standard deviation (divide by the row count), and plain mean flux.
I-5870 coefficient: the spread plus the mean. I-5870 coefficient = 81.4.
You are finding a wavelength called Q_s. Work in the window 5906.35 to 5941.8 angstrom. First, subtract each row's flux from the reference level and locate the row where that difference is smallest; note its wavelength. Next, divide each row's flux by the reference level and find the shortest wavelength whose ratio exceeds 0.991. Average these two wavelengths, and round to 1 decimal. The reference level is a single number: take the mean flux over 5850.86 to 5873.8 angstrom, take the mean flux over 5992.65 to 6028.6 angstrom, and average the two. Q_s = 5925.4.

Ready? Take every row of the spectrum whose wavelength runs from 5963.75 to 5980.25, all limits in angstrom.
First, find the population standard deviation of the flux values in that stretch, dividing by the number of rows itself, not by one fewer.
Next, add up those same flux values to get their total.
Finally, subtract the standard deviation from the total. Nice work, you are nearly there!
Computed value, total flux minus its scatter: 960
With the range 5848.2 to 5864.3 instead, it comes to 975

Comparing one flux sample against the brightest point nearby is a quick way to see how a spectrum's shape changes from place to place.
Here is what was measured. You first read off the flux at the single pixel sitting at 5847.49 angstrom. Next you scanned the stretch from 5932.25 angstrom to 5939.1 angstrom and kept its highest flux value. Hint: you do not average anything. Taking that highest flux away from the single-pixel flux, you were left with -1.1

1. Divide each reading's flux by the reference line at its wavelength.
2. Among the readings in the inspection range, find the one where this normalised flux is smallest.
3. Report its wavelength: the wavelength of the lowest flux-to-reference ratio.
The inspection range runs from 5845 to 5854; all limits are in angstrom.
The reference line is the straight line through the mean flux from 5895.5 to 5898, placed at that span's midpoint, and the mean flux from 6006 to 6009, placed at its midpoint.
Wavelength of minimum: 5852.87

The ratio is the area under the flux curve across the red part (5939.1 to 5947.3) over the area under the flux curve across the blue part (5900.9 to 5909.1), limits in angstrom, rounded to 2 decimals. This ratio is 1.00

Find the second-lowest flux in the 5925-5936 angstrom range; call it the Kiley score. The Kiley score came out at 81.1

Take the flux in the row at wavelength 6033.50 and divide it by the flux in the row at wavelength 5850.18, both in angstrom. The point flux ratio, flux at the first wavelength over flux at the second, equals 0.955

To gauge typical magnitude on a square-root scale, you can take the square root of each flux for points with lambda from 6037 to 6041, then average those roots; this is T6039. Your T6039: 8.80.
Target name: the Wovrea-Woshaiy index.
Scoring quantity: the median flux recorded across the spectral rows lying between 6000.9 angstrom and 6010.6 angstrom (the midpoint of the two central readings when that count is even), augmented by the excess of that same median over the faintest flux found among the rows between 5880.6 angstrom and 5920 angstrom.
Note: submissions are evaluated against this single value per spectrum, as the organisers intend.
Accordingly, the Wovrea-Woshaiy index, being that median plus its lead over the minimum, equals 77.7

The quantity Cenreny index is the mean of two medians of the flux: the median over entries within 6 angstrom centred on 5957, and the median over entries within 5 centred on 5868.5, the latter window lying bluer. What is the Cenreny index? 80.8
